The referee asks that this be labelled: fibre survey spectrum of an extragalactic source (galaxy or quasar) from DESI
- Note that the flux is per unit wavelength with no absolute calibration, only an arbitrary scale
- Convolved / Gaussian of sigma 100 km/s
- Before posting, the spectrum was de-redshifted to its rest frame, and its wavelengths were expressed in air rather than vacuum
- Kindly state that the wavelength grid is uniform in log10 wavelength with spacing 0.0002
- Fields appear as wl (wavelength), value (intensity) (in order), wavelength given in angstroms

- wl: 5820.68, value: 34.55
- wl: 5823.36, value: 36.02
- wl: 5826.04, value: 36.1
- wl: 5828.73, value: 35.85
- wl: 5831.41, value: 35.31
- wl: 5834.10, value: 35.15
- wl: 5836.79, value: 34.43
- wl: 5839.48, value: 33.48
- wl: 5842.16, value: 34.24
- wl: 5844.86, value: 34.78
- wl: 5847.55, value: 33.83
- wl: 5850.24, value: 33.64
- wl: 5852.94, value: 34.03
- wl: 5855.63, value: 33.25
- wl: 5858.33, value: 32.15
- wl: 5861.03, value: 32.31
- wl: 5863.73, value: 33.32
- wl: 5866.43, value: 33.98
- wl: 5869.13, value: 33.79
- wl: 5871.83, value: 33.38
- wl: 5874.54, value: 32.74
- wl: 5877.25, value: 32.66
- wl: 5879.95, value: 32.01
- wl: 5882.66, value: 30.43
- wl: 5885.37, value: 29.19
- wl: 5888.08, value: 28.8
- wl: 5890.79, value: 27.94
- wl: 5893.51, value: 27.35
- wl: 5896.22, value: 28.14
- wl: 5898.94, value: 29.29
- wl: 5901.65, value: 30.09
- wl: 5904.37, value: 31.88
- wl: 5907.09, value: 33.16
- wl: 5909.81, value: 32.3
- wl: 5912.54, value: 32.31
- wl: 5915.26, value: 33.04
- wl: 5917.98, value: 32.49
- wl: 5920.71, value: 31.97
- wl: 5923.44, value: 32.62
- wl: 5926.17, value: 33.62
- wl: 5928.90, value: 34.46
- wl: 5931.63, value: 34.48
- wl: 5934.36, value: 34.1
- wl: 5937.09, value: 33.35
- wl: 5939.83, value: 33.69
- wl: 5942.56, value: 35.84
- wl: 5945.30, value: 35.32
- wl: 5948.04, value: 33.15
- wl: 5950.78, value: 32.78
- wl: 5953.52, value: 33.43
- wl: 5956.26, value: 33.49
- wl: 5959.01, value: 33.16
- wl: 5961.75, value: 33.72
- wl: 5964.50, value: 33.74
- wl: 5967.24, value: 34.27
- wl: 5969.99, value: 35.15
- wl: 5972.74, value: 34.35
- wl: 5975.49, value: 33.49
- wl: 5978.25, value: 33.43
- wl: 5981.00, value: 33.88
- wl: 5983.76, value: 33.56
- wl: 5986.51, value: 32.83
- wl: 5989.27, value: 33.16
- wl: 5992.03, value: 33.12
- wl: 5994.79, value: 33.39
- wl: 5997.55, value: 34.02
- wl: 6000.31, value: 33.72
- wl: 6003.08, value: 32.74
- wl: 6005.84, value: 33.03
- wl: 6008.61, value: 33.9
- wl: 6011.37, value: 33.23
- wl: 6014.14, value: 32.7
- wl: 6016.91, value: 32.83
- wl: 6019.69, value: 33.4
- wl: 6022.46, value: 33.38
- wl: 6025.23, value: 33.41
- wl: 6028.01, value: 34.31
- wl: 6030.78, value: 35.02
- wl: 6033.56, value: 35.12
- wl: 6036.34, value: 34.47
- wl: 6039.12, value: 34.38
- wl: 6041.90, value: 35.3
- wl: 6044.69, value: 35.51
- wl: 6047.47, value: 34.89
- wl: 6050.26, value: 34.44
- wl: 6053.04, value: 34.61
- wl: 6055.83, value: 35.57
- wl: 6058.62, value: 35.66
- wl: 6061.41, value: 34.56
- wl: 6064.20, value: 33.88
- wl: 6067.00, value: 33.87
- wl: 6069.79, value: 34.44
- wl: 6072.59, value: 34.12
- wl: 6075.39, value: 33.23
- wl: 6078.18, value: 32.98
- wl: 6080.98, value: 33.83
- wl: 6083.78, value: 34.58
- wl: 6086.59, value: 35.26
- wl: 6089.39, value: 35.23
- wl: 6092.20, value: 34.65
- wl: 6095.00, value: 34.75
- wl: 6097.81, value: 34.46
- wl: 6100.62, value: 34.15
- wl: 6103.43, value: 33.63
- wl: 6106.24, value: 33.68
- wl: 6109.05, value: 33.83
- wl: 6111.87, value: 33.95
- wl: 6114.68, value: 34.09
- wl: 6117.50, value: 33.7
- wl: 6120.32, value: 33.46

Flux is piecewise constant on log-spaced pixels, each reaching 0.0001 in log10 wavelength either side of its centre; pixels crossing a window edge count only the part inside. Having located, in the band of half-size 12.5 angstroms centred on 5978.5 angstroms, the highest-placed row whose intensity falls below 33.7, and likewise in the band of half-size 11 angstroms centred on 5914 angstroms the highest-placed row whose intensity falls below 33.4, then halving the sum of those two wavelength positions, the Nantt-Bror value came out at 5956.4 angstroms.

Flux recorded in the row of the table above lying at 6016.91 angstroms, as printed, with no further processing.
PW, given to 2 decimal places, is 32.83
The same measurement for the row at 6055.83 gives 35.57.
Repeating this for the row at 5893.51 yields 27.35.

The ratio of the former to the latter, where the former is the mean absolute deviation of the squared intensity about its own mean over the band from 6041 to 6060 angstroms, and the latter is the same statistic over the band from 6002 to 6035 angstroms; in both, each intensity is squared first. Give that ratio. 0.66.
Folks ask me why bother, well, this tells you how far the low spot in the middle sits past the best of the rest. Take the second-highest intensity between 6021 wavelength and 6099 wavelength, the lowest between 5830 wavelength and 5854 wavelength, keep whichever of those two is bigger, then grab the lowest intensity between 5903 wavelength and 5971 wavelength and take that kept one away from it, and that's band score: -3.7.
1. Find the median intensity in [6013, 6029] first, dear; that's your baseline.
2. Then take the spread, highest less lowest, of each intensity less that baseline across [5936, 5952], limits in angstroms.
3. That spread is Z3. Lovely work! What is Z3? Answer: 3.1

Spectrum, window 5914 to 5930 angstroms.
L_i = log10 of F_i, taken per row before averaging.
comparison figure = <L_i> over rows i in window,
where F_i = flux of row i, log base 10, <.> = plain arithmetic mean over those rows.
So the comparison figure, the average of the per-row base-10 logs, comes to 1.52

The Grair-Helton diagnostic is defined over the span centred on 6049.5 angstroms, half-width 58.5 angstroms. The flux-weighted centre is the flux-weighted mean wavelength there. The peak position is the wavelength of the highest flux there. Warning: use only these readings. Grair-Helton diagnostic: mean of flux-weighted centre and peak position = 6053.9 angstroms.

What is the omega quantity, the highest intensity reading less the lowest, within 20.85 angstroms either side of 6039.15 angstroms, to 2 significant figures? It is 2.3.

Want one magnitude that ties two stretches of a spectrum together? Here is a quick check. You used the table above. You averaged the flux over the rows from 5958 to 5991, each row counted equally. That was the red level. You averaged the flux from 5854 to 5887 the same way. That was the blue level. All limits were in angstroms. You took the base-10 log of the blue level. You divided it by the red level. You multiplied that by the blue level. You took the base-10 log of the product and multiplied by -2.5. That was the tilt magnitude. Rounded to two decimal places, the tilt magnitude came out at -0.41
